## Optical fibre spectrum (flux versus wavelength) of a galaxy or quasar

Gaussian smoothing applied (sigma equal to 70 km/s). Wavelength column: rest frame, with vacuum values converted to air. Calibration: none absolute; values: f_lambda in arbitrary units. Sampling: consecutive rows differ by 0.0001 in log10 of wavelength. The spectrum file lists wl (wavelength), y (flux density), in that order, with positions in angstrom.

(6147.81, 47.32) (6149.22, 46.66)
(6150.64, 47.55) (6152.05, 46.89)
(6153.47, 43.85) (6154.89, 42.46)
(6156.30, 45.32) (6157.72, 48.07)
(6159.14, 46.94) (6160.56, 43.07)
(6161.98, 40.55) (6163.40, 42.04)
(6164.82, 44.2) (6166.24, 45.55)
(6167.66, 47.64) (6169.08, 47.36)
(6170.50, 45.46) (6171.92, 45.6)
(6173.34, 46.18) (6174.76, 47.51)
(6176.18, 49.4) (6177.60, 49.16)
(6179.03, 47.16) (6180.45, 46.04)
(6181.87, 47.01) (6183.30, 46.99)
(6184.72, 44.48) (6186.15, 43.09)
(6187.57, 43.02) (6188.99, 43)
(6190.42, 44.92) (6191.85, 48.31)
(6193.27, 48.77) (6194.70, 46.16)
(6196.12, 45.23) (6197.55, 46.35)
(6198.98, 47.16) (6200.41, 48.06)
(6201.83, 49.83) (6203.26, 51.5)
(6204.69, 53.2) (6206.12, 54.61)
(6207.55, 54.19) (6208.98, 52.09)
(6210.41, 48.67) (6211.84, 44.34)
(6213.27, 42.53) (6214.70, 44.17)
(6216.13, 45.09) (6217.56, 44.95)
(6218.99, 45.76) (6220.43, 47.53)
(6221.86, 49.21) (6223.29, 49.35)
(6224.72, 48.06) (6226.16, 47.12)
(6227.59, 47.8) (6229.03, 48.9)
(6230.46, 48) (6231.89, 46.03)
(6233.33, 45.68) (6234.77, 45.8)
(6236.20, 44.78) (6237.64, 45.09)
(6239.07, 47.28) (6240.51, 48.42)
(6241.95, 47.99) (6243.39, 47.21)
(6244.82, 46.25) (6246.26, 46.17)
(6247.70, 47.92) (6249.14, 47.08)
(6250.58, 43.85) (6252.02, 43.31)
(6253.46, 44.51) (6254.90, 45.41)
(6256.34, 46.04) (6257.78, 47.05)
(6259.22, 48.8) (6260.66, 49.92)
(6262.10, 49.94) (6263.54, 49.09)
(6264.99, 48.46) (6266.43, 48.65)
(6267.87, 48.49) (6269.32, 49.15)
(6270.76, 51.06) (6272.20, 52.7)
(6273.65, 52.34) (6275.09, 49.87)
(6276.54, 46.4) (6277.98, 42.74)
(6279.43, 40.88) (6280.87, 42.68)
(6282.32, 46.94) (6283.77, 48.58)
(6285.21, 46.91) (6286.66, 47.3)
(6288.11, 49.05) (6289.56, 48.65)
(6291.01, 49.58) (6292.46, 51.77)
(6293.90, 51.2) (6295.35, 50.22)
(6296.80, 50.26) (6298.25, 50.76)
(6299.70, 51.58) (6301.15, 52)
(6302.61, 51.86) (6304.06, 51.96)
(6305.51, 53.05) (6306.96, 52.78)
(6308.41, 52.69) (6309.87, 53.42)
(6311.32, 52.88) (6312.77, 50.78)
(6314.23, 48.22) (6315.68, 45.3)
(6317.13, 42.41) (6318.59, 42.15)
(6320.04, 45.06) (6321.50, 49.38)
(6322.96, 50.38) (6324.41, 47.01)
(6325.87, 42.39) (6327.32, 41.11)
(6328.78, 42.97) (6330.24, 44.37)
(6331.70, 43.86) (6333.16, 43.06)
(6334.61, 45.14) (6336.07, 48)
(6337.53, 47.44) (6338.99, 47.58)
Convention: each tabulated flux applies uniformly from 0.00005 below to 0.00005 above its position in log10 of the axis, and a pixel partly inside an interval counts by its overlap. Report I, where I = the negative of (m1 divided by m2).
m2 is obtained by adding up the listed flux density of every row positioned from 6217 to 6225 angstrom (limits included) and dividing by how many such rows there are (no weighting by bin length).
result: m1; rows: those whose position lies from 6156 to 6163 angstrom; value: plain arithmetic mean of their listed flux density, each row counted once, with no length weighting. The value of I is -0.94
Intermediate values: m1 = 45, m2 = 47.5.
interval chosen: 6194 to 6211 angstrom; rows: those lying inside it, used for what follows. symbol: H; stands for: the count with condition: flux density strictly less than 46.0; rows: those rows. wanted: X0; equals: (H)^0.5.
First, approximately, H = 1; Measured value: 1.0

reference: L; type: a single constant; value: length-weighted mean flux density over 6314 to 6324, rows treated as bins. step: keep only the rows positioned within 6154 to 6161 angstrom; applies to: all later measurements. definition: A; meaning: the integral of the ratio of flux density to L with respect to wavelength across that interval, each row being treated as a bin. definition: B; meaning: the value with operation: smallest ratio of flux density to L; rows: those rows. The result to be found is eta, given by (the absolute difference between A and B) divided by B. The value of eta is 6.5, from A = 6.9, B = 0.92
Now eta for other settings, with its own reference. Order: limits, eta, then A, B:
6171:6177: 5.2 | 6.1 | 0.99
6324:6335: 10.7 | 10.4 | 0.89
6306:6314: 7.2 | 9.1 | 1.10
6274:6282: 7.8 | 7.8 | 0.89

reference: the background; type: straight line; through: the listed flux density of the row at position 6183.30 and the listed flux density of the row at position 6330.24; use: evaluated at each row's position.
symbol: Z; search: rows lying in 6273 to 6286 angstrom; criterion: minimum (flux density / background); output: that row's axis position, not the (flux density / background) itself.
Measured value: 6279.43 angstrom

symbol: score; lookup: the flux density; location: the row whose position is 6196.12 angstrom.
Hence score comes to 45.23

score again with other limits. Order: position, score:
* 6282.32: 46.94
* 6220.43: 47.53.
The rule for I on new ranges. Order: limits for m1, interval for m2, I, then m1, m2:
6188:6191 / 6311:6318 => -0.92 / 44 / 47.9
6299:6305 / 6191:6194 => -1.07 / 52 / 48.5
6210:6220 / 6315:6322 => -1.00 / 45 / 44.9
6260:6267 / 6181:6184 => -1.05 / 49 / 47.0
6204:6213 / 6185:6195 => -1.13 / 51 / 45.3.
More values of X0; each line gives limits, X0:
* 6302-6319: 1.7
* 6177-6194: 2.2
